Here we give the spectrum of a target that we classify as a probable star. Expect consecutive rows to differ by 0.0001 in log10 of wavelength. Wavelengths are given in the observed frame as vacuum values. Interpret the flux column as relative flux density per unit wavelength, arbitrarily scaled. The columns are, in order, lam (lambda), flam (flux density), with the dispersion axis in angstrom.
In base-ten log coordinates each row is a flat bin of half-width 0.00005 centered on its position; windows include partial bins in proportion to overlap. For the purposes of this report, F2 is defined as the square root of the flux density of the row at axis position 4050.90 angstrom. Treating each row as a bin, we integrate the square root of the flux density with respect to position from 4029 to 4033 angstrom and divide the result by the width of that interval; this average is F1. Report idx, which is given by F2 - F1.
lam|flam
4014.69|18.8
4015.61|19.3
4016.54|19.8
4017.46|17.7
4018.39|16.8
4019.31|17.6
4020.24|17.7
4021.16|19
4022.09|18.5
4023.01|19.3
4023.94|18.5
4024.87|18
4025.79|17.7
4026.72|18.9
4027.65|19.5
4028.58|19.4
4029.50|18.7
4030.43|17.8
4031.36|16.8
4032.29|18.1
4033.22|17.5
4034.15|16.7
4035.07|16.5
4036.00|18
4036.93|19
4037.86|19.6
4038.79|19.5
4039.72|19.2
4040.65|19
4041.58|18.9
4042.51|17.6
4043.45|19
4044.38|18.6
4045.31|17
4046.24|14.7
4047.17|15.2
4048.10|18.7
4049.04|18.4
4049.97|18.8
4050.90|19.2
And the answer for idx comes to 0.16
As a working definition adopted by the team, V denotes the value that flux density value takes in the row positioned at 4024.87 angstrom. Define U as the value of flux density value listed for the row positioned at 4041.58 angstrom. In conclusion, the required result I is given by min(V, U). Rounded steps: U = 18.9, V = 18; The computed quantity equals 18.00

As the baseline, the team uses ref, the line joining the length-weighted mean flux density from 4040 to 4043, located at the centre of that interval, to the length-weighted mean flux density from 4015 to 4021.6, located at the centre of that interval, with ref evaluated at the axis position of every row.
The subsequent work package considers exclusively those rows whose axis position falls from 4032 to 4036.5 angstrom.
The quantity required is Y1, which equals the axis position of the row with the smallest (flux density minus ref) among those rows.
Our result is 4035.07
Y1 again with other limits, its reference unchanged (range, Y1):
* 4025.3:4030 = 4025.79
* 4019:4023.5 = 4019.31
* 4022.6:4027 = 4025.79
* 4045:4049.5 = 4046.24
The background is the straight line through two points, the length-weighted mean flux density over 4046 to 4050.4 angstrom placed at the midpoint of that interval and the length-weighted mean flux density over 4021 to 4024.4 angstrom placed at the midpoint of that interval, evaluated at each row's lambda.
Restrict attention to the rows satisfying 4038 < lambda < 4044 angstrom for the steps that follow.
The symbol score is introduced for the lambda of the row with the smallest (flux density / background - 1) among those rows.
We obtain 4042.51 angstrom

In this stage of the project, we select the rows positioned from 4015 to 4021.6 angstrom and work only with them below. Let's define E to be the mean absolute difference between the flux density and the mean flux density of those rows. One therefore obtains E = 0.9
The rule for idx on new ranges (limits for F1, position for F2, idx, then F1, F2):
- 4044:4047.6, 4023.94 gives 0.26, 4.04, 4.30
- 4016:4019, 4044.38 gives 0.06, 4.25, 4.31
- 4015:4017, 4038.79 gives 0.00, 4.42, 4.42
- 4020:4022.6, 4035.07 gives -0.25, 4.31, 4.06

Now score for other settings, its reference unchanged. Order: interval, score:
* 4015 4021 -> 4018.39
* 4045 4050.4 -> 4046.24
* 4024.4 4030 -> 4025.79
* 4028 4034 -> 4031.36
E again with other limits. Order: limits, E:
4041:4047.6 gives 1.4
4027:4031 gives 0.6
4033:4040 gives 1.1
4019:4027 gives 0.5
